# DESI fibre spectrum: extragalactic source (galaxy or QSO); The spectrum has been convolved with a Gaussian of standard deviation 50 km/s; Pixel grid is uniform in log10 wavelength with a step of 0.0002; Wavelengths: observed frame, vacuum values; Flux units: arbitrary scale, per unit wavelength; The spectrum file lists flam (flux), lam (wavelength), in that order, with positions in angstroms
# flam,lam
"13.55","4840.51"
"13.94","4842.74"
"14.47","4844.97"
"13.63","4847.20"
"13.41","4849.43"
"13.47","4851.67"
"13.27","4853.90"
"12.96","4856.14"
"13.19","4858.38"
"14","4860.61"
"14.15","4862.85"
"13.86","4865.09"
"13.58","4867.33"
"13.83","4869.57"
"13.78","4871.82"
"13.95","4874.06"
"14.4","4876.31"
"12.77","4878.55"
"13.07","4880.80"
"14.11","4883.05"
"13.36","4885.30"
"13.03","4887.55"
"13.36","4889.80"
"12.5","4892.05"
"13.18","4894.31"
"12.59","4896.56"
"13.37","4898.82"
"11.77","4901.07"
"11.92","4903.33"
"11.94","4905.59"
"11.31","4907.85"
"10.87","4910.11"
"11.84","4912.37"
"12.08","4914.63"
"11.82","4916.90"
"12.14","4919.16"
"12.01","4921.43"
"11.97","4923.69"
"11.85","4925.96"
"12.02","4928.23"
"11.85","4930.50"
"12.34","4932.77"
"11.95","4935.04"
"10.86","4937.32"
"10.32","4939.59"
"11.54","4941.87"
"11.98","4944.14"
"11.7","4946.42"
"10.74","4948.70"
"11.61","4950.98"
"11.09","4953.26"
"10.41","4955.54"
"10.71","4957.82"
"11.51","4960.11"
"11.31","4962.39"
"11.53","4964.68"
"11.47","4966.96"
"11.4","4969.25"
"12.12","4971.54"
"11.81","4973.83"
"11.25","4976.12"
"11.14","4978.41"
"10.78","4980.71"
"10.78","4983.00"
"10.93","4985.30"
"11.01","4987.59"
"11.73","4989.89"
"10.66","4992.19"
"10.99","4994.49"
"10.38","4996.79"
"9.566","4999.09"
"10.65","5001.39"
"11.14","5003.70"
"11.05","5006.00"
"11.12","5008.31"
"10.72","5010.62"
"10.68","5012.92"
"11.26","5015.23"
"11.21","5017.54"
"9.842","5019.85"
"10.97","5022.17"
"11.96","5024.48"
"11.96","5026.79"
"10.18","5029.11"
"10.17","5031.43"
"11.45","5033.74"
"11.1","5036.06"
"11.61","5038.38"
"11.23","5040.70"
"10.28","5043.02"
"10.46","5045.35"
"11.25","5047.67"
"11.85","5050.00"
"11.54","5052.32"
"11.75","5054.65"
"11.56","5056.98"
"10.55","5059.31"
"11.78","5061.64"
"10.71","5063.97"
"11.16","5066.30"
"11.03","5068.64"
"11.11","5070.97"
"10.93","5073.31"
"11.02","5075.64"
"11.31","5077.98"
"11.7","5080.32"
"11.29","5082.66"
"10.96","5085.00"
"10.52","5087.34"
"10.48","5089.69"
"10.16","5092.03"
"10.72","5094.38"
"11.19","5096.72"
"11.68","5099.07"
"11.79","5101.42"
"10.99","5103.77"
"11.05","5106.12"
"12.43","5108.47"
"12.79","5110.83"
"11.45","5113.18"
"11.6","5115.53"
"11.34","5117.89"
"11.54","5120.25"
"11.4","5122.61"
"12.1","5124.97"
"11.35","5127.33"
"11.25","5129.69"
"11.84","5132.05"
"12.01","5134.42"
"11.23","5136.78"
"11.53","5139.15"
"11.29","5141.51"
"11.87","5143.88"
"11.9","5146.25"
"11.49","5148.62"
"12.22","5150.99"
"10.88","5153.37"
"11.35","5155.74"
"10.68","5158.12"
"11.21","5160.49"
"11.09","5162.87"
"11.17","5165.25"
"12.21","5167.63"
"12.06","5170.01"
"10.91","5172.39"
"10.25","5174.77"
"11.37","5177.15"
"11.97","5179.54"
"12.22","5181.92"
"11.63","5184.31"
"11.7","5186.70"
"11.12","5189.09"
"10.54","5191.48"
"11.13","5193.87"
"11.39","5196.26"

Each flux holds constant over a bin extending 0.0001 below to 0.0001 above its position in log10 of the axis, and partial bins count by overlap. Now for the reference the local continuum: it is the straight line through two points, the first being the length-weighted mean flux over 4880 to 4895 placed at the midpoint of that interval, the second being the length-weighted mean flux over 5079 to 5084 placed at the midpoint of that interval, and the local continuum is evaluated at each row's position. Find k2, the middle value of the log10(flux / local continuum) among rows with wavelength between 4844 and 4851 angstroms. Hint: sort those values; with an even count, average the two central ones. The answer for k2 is 0.001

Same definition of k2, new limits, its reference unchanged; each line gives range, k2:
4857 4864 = 0.017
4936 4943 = -0.071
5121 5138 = 0.012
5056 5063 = -0.005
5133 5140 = 0.022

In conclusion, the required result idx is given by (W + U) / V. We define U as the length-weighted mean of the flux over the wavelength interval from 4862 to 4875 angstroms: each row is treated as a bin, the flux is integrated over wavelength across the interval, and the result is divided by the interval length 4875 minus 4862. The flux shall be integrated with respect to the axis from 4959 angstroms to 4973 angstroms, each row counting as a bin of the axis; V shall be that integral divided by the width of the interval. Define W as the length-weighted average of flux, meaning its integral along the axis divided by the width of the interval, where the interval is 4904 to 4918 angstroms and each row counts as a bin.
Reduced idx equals 2.20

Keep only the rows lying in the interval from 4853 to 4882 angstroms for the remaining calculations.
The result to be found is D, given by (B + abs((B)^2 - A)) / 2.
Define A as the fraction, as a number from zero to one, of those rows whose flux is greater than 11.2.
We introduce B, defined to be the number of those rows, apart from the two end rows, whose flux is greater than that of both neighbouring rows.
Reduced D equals 5.5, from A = 1.00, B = 3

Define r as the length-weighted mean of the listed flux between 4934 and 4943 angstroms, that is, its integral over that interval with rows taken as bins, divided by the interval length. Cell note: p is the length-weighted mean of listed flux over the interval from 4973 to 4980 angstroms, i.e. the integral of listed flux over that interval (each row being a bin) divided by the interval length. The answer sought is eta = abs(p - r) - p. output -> -11.1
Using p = 11.3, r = 11.1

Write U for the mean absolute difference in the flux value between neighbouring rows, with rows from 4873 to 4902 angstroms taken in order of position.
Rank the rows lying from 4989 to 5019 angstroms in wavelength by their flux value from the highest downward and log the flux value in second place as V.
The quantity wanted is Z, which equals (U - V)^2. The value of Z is 110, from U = 0.78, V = 11.26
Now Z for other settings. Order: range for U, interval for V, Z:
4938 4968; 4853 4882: 185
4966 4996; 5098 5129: 145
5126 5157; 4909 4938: 136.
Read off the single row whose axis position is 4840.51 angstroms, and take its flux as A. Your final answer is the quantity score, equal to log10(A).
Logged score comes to 1.13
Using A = 13.55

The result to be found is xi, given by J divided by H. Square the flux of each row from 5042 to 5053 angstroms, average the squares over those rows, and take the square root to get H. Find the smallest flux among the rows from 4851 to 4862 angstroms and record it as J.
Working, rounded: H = 11.1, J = 12.96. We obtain 1.17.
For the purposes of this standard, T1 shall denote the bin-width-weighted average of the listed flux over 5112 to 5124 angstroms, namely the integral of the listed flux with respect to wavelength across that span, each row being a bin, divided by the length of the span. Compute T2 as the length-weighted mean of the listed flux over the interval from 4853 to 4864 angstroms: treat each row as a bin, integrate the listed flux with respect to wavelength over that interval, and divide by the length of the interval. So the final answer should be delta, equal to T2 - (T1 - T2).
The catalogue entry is 15.6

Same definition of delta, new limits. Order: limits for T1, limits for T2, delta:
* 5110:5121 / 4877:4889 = 14.9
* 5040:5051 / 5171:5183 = 11.7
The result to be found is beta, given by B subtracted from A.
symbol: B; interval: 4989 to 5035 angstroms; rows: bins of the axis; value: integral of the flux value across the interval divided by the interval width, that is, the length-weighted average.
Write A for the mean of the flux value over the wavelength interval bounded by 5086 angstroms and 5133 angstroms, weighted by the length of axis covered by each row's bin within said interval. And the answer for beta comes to 0.5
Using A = 11.4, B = 10.9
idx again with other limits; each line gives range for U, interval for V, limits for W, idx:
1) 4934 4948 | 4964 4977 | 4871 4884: 2.16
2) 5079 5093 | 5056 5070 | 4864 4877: 2.22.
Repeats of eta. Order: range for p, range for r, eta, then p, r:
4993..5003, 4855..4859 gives -7.8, 10.4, 13.0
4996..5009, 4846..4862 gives -7.8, 10.6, 13.4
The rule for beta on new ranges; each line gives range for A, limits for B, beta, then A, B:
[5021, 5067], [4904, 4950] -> -0.5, 11.2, 11.7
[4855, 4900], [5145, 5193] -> 2.1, 13.4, 11.4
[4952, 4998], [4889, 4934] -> -1.0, 11.1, 12.1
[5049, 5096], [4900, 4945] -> -0.6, 11.1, 11.7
